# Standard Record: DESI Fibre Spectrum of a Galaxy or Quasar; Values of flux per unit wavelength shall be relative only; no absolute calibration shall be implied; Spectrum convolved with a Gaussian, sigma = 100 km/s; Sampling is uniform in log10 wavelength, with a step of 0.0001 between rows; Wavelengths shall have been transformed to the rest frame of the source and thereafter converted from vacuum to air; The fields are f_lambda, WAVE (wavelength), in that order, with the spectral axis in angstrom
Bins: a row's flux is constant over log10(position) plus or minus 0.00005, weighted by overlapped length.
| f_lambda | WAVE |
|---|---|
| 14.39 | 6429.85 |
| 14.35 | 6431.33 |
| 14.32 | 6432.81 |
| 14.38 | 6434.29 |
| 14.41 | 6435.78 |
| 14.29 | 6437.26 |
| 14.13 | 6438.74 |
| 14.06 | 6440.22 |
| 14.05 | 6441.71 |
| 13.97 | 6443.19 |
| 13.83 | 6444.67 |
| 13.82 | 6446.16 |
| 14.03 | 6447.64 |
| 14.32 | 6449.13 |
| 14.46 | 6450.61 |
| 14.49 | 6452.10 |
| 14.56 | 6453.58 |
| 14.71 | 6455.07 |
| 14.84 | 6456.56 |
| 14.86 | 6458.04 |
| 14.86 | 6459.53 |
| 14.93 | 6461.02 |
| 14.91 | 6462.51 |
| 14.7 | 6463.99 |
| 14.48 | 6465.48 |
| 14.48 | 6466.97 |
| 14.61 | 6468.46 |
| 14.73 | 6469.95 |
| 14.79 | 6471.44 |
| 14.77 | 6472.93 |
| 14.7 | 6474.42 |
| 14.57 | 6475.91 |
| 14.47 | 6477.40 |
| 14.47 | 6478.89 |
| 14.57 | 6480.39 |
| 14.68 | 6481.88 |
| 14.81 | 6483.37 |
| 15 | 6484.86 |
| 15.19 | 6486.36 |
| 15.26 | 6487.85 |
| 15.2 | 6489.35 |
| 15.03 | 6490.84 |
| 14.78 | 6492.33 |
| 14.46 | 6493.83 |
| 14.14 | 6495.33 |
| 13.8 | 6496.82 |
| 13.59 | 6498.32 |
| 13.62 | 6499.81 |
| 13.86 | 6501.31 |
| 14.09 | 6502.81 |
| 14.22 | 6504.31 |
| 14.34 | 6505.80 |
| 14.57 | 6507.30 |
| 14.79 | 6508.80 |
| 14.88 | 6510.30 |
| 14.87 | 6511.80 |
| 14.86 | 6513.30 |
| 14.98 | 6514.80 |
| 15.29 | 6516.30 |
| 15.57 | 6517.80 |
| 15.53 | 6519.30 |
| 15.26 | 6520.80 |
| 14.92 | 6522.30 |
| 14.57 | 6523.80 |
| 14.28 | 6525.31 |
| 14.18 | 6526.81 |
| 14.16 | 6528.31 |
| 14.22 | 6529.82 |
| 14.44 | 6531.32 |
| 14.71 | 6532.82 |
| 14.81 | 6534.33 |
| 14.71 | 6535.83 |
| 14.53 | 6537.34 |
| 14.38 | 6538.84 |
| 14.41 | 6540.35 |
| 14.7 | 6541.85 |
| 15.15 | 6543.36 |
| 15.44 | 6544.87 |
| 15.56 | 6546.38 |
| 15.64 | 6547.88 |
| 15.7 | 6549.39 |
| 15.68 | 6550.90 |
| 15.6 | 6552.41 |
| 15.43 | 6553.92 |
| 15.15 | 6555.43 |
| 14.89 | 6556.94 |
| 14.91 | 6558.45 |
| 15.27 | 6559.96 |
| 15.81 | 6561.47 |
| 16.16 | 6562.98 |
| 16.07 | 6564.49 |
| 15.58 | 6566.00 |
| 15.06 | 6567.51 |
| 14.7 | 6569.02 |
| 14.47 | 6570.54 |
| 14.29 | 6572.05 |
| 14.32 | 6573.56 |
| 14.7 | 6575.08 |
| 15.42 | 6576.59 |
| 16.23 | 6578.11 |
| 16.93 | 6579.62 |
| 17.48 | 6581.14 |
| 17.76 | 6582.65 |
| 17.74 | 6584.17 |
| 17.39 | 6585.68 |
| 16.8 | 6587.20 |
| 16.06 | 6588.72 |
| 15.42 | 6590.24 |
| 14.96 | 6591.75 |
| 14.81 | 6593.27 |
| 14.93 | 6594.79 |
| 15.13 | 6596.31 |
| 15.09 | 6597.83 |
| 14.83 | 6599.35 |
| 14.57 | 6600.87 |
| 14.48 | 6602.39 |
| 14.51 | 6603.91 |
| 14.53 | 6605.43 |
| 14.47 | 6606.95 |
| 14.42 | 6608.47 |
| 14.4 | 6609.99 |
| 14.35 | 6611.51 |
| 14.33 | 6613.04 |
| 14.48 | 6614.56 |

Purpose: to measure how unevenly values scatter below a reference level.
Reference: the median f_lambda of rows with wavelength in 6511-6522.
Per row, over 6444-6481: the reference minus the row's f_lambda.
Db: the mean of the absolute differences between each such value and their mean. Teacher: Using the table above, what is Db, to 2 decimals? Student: 0.22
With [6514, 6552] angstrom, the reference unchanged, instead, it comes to 0.46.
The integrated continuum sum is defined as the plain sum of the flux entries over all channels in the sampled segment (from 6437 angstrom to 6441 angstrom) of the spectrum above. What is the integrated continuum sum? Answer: 42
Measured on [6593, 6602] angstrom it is 89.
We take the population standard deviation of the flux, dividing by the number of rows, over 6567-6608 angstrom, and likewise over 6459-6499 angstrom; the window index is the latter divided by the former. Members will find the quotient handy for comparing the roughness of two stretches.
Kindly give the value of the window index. 0.3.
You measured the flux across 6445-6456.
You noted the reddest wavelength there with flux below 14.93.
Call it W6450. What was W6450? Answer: 6455.07 angstrom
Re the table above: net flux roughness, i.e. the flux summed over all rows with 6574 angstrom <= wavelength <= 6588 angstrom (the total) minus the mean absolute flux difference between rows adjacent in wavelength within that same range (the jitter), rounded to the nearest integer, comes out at 150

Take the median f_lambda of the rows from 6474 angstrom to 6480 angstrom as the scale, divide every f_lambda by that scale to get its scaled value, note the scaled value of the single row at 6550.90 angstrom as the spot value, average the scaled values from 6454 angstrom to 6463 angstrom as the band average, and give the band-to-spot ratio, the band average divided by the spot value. 0.95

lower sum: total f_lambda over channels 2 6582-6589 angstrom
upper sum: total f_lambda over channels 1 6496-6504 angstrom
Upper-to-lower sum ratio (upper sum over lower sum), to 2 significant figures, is 0.80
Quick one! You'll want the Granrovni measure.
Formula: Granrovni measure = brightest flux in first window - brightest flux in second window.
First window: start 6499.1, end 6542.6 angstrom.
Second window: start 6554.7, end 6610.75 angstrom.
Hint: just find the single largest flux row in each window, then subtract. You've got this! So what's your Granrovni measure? -2.2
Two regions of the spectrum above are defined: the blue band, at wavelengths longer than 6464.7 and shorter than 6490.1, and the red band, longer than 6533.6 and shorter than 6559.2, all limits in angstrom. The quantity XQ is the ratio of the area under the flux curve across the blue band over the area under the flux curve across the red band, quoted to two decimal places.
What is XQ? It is 0.97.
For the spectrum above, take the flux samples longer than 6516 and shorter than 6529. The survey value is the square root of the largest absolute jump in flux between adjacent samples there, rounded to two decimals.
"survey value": 0.59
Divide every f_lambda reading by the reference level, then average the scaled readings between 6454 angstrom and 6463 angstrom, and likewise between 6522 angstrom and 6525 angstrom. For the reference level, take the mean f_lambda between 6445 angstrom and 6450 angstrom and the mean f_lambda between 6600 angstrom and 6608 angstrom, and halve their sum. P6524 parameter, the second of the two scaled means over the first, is 0.99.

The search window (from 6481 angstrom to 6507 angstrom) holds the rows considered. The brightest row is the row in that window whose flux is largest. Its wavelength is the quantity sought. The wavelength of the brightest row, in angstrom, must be 6487.85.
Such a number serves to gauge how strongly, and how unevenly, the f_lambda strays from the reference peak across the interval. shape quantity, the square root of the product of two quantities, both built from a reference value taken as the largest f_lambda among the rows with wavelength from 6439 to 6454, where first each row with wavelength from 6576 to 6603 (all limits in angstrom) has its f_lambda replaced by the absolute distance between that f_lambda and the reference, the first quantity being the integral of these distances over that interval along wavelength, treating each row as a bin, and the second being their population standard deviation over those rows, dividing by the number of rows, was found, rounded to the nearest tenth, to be 6.4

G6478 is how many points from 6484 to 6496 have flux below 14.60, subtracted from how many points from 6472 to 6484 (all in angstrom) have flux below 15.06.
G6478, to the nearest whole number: 6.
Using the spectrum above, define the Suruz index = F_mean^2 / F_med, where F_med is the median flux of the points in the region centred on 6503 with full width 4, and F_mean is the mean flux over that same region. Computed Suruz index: 14.0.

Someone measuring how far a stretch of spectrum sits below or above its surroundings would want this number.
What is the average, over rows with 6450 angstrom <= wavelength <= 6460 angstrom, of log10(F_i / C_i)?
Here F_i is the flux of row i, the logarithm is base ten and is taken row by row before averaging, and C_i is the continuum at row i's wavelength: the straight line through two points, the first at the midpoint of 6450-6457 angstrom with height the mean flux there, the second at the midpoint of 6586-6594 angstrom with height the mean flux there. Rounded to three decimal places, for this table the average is 0.002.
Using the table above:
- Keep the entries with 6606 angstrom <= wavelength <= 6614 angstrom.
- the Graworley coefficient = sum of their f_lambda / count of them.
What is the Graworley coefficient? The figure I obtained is 14.4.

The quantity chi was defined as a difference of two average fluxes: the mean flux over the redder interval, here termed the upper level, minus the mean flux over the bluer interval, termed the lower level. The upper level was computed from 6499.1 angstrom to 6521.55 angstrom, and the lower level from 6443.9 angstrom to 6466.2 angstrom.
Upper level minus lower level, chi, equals 0.20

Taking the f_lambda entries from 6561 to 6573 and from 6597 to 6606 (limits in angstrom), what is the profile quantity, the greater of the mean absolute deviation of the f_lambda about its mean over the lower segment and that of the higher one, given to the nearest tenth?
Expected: 0.6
